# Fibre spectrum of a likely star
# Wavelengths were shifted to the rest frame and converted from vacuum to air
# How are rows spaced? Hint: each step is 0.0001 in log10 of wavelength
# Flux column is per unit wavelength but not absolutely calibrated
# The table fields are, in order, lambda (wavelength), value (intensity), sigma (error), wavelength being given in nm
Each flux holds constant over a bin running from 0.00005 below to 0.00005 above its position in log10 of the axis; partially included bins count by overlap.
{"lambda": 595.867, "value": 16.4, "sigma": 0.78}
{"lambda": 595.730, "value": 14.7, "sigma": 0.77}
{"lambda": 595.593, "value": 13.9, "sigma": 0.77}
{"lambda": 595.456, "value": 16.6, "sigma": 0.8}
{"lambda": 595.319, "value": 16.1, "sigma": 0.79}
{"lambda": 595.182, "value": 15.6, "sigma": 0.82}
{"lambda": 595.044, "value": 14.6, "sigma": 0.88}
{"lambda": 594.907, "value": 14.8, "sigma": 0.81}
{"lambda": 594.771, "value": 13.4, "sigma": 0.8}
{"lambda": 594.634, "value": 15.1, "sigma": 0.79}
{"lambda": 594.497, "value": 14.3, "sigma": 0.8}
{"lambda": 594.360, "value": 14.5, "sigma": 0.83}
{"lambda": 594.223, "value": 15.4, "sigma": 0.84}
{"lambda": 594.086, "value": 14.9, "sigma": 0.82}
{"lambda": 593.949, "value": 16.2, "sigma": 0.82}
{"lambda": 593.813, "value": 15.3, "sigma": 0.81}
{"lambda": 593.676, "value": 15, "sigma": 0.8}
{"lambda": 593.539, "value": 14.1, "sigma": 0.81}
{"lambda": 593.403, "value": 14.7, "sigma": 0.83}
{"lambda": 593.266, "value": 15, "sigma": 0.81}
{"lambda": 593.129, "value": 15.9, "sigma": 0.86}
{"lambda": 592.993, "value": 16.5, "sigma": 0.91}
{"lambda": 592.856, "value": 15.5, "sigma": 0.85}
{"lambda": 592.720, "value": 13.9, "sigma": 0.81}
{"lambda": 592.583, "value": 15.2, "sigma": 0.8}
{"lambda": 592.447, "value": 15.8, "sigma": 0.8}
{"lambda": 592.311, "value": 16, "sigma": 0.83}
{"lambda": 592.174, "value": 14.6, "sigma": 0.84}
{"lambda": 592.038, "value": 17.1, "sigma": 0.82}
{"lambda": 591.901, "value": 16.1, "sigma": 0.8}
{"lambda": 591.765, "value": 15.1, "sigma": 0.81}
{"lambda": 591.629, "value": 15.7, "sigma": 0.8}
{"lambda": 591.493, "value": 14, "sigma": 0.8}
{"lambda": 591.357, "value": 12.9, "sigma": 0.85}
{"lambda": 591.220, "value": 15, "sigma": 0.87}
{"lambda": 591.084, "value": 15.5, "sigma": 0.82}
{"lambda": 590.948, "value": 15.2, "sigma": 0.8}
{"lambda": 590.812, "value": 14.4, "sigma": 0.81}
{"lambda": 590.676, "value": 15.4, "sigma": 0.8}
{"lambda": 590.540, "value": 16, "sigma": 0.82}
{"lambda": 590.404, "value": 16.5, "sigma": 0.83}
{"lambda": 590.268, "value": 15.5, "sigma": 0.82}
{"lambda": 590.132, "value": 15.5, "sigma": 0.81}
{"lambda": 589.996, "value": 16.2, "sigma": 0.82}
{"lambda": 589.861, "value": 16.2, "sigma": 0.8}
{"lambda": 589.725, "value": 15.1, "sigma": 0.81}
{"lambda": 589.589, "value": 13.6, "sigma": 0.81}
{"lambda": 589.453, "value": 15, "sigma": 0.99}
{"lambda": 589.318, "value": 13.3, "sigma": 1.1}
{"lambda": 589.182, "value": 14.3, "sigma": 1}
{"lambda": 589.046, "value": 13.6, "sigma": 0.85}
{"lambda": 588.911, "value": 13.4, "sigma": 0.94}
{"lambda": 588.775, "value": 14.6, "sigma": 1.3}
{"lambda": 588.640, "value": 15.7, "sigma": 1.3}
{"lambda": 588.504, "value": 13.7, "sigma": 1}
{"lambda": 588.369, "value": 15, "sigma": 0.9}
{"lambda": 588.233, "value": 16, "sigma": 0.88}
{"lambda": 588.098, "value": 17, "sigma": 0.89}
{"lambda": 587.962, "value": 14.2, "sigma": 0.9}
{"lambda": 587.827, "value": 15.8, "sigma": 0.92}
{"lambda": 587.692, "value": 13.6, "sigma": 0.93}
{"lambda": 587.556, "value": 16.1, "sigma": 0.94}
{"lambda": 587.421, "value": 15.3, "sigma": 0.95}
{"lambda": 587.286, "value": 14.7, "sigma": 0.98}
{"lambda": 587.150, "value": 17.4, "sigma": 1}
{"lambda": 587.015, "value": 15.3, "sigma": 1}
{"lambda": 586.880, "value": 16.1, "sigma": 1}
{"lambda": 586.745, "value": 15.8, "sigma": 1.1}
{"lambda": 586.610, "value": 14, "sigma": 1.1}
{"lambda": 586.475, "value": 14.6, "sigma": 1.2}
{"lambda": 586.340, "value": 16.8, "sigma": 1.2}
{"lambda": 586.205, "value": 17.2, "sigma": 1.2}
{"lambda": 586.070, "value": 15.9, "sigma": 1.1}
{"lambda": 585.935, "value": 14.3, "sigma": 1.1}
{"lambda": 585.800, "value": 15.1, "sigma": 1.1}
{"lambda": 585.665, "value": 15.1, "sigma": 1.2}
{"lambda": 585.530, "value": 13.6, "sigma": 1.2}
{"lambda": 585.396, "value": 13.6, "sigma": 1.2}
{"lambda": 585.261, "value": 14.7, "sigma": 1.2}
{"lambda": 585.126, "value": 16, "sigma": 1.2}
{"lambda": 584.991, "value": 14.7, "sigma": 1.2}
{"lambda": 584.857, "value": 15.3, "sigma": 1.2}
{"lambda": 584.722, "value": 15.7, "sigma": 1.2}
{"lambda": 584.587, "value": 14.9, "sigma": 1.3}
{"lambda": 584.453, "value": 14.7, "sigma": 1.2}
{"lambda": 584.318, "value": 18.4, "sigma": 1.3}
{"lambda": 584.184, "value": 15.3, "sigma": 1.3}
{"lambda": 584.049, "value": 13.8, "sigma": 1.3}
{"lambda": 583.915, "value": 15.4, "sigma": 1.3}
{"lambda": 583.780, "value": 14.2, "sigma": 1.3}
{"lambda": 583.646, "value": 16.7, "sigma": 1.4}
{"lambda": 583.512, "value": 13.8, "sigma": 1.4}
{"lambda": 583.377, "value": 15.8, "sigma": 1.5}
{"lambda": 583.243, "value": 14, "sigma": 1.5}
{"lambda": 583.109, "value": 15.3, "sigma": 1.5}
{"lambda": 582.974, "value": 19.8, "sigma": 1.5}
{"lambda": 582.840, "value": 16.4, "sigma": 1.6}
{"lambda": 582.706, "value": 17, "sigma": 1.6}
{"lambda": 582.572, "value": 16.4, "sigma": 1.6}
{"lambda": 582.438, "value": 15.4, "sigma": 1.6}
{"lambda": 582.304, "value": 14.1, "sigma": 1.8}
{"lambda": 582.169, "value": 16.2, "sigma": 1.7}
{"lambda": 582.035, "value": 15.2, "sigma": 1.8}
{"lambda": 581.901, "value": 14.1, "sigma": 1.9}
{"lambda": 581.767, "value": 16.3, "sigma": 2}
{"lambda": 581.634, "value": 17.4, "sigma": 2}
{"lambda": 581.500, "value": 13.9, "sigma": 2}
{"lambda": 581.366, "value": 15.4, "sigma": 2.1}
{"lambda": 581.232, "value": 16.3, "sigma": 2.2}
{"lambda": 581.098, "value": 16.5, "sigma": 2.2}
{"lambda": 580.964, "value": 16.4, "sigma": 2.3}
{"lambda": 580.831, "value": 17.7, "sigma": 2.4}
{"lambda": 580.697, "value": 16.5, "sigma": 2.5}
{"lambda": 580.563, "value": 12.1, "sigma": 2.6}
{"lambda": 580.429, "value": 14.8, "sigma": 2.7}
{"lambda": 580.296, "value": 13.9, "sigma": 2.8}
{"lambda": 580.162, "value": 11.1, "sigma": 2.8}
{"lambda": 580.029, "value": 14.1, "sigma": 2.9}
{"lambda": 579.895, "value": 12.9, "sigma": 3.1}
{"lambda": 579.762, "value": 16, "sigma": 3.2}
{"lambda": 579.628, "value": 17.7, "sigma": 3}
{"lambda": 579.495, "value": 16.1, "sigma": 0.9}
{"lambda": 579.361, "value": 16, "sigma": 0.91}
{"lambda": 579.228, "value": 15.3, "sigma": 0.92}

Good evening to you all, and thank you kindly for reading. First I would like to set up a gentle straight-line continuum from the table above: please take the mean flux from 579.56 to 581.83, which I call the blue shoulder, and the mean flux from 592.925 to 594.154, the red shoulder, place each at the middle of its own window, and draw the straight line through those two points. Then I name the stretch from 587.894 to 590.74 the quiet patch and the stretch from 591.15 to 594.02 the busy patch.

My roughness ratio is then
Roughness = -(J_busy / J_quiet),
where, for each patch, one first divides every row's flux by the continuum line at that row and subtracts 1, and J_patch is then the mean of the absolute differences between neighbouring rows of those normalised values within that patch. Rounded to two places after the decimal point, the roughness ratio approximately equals -0.99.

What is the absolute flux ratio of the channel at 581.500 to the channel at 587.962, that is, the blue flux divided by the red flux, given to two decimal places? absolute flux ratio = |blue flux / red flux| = 0.98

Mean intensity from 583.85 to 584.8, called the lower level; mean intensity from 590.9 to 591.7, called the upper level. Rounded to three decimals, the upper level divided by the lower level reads 0.952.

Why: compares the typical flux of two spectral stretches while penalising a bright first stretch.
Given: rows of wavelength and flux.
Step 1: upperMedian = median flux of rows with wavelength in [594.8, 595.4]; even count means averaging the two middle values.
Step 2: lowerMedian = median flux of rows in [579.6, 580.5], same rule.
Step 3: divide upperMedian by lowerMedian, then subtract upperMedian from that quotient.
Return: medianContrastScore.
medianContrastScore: -14.1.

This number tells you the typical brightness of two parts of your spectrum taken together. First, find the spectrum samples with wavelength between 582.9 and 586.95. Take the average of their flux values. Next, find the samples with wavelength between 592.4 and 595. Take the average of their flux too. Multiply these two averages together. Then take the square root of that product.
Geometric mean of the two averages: 15.2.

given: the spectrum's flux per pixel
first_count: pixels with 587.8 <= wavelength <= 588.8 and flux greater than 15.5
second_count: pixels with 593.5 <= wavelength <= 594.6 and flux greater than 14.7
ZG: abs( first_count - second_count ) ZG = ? 1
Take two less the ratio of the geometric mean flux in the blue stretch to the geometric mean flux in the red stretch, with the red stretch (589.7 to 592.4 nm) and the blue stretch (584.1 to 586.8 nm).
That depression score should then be 1.01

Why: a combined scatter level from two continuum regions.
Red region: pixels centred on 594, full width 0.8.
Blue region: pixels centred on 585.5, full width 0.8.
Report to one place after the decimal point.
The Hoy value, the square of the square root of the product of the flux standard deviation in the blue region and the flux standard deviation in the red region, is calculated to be 0.5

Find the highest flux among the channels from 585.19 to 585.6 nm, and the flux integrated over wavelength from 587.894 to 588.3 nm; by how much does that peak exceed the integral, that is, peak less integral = 8.3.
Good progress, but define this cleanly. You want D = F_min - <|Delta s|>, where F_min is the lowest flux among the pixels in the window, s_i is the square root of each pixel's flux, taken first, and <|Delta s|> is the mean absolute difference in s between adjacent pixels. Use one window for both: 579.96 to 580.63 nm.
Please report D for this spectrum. 10.8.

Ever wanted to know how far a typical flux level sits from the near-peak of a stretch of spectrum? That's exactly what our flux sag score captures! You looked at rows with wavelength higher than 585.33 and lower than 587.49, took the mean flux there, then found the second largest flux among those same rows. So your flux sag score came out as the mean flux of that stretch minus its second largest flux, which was -1.9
